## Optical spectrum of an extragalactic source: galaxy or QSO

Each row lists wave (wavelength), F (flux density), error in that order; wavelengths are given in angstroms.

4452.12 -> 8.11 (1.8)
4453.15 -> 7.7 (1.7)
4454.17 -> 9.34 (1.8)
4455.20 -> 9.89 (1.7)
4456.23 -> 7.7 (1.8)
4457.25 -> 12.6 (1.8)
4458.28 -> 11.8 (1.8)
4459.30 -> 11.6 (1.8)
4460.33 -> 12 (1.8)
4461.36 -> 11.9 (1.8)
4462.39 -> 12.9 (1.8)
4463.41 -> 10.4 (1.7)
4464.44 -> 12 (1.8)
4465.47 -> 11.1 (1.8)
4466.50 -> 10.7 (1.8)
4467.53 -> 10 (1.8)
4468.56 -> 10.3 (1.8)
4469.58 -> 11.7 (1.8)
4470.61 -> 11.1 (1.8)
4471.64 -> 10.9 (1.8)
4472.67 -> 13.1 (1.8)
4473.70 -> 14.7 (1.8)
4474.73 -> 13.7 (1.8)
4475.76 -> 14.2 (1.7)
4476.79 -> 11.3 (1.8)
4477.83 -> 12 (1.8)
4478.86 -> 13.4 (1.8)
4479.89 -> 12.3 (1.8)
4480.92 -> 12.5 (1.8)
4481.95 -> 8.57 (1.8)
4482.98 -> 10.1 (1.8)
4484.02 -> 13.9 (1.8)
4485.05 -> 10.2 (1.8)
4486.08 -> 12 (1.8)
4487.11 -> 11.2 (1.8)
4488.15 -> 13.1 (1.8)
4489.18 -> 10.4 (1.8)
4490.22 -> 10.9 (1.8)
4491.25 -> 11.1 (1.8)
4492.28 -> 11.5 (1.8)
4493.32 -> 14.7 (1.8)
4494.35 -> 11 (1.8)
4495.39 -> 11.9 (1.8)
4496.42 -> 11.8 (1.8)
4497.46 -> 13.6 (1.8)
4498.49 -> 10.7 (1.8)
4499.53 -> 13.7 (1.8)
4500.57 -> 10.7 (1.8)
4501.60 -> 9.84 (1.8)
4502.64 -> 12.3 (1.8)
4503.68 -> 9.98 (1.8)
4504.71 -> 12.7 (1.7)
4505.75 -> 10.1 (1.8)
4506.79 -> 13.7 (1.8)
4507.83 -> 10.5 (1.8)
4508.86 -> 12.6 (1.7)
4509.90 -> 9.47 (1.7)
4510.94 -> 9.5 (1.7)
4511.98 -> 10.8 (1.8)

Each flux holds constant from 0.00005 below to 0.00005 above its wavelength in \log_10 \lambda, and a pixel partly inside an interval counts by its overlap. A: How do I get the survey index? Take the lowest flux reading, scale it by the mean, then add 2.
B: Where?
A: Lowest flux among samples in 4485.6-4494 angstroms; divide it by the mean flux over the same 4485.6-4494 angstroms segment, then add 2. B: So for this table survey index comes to 2.88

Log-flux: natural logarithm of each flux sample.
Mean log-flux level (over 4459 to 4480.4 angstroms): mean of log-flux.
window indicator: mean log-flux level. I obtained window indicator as 2.48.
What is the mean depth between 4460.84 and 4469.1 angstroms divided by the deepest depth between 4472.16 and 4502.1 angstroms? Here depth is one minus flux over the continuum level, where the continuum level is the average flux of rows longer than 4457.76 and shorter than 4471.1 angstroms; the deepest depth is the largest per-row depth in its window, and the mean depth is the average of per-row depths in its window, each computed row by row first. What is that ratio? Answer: 0.066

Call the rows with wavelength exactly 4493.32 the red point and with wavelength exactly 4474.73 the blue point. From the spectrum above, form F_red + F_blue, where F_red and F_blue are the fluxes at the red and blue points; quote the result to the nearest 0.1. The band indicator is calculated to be 28.4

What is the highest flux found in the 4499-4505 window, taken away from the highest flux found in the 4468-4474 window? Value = 1.0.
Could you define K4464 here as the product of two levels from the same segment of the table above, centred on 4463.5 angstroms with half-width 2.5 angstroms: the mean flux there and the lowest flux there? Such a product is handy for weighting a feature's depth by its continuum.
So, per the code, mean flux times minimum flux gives 121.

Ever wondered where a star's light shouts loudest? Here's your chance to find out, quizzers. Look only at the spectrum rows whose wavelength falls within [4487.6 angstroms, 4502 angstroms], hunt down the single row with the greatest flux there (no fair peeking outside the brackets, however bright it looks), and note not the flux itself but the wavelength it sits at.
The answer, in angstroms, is 4493.32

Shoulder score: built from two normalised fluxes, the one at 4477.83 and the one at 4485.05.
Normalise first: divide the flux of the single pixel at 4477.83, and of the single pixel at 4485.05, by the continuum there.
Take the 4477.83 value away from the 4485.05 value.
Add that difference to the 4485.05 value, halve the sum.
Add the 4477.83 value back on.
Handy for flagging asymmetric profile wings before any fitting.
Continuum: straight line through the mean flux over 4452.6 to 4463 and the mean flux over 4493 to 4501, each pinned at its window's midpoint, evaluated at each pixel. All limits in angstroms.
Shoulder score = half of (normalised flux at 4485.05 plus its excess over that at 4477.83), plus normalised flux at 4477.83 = 1.39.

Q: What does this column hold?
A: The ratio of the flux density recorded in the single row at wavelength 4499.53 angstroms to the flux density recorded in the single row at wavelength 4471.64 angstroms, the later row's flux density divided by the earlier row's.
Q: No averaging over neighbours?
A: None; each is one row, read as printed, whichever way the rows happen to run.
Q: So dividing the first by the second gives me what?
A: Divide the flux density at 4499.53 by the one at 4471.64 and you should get 1.26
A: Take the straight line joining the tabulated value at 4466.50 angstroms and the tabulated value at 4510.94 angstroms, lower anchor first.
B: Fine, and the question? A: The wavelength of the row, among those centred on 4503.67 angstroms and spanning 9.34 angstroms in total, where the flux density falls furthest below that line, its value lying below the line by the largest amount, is 4501.60 angstroms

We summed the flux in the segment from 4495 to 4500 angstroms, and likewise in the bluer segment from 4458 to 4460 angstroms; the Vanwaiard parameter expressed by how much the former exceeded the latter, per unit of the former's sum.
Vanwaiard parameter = 0.6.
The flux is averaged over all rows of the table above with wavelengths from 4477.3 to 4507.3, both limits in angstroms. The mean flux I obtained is 11.7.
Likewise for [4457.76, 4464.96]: 11.8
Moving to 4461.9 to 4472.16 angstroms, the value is 11.1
